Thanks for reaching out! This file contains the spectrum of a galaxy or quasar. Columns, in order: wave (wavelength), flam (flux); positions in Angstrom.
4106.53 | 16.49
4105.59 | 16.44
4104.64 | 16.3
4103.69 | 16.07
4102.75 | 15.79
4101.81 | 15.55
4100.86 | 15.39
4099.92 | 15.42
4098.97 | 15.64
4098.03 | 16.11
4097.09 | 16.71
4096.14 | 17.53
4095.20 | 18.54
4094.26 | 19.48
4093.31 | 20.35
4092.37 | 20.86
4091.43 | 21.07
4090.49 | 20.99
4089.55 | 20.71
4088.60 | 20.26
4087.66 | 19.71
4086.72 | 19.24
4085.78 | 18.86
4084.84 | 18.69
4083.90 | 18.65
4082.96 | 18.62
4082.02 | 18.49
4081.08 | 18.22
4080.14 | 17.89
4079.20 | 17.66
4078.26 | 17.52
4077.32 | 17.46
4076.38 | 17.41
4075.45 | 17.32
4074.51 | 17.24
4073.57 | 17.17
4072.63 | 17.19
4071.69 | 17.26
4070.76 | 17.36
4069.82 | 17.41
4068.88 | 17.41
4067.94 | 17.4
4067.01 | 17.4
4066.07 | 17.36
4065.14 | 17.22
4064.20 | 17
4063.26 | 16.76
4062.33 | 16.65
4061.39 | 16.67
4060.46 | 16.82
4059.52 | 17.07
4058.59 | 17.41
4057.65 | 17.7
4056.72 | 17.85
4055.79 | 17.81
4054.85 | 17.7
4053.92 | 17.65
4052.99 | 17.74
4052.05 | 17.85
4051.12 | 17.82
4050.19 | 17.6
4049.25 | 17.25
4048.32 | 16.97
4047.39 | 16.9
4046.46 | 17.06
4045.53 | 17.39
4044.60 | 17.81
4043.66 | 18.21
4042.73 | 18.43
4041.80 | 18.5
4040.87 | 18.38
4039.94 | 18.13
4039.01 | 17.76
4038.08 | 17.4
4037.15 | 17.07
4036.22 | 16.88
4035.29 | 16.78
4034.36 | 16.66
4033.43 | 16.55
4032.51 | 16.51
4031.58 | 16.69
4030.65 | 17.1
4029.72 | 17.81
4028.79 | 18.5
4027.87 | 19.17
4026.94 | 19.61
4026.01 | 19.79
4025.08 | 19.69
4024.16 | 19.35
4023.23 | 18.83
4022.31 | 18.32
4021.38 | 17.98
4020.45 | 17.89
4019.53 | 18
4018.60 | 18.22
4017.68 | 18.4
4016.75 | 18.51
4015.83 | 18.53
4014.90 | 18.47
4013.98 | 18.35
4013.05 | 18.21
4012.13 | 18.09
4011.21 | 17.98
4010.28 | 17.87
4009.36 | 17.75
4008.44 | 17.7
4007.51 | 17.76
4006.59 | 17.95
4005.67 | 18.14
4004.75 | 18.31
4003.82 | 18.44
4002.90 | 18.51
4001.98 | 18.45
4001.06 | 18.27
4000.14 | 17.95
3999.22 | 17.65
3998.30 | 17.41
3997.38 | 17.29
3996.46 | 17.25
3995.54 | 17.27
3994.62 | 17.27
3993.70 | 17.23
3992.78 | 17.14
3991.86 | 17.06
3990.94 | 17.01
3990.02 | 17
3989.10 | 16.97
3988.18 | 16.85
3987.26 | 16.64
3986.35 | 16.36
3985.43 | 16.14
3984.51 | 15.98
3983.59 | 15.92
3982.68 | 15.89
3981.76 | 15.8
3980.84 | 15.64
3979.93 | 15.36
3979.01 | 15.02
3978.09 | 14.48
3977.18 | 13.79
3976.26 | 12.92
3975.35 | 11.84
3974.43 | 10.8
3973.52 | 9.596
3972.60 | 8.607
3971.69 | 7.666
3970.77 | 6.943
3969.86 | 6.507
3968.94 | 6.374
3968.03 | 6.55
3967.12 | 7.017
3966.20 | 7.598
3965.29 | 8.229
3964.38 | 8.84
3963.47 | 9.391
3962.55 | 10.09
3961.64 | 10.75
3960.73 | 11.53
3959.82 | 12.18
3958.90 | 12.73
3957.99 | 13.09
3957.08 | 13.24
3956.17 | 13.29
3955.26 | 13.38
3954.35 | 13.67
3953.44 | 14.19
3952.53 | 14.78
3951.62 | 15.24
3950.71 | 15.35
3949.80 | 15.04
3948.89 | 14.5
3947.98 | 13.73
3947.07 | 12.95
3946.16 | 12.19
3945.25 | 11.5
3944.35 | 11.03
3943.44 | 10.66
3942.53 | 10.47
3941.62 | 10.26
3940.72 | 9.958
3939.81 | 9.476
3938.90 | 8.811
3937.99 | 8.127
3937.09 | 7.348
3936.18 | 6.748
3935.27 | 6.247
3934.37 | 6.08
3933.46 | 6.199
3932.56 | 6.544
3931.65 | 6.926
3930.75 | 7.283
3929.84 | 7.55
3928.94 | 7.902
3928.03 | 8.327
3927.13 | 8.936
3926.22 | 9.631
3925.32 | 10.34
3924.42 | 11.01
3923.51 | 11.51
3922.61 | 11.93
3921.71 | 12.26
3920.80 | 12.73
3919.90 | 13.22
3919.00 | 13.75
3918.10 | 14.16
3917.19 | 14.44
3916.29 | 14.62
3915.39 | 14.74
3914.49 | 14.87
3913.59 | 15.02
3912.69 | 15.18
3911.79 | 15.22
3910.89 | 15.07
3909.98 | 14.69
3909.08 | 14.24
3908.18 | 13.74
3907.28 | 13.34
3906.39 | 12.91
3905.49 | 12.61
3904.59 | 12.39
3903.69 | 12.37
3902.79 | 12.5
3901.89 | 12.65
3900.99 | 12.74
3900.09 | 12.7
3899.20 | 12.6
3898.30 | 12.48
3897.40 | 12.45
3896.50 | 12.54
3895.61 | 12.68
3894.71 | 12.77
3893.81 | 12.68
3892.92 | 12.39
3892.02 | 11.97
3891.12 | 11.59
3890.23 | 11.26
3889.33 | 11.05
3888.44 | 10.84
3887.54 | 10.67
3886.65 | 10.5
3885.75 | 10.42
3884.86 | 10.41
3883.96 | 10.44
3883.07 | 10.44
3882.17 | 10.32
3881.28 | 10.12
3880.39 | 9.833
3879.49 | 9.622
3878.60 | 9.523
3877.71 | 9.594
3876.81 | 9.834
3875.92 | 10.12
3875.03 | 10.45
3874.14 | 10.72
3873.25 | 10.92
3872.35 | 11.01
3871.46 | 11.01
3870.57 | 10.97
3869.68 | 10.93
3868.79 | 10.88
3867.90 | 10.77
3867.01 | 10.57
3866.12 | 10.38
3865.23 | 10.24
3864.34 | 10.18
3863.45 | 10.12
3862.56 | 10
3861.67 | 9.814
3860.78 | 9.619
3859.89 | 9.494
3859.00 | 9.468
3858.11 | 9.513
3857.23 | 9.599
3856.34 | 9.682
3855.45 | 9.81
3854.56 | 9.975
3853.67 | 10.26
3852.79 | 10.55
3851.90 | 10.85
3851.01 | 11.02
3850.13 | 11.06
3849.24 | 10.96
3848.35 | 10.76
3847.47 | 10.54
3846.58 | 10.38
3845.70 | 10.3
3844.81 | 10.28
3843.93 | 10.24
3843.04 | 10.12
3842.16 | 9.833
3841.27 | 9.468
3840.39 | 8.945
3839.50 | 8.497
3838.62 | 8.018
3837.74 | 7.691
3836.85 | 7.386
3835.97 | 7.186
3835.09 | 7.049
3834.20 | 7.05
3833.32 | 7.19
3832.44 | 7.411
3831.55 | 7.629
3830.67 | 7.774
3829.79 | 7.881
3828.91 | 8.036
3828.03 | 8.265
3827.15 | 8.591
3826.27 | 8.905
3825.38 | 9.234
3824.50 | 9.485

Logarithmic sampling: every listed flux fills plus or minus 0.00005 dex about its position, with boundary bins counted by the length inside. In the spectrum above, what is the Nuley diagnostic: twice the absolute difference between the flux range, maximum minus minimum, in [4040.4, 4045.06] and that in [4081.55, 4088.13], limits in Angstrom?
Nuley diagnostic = 1.06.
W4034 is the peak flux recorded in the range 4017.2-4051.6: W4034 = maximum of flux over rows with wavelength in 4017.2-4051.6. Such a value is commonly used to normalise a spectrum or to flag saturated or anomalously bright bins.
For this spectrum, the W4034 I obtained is 19.79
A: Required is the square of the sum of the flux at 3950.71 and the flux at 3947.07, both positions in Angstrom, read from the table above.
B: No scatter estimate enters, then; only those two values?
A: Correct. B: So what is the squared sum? 801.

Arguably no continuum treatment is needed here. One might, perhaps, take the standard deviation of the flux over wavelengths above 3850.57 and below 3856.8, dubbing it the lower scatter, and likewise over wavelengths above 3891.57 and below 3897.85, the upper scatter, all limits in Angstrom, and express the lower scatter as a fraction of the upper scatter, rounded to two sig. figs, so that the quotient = 1.9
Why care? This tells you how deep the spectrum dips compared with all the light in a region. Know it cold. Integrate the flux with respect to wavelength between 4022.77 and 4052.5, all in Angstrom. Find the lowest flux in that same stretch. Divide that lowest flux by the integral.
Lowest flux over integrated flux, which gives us 0.031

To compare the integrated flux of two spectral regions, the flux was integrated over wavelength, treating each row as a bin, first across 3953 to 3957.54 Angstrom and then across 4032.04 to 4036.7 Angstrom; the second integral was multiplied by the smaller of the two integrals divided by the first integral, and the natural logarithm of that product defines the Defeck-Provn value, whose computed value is 4.35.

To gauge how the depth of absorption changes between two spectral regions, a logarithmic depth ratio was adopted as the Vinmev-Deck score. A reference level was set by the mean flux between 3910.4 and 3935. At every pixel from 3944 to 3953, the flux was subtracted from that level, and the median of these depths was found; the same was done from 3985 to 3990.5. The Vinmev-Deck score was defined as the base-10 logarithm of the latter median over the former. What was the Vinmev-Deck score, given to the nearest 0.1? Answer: 0.3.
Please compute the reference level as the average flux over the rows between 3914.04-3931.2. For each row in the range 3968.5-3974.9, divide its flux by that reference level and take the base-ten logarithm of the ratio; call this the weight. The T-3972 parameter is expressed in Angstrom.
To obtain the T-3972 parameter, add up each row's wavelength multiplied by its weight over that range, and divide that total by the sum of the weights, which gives 3970.8 Angstrom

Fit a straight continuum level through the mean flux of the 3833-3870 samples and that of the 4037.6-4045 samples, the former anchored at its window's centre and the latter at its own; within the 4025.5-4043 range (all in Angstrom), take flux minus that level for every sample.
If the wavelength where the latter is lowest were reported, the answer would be 4033.43 Angstrom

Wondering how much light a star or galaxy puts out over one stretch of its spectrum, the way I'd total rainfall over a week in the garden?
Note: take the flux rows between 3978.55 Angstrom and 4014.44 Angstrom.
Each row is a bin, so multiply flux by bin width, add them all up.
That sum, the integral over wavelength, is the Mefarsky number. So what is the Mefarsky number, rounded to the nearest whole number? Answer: 618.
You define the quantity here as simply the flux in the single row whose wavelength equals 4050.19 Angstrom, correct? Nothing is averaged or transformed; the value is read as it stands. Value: 17.6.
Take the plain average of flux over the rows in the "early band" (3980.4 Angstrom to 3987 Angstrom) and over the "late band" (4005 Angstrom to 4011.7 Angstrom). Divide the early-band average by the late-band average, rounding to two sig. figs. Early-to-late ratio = 0.89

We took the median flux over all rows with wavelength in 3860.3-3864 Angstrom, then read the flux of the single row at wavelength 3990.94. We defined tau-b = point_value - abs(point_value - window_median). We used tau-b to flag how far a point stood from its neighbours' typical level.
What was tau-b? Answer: 9.9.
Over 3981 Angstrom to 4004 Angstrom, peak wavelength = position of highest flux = 4002.90 Angstrom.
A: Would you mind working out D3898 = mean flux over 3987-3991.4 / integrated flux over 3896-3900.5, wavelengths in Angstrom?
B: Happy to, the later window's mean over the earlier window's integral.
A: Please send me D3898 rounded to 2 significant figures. 0.30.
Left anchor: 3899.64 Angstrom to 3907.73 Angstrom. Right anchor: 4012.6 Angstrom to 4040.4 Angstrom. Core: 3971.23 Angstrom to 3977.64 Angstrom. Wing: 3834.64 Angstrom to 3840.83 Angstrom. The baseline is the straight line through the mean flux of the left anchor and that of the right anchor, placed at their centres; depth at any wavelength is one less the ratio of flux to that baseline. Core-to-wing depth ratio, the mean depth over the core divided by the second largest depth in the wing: 1.2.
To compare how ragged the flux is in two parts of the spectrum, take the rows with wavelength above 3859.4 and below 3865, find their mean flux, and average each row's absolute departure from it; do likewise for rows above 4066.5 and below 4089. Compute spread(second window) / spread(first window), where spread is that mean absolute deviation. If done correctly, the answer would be 3.2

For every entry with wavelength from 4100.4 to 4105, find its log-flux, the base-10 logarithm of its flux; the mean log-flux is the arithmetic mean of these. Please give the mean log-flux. 1.20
